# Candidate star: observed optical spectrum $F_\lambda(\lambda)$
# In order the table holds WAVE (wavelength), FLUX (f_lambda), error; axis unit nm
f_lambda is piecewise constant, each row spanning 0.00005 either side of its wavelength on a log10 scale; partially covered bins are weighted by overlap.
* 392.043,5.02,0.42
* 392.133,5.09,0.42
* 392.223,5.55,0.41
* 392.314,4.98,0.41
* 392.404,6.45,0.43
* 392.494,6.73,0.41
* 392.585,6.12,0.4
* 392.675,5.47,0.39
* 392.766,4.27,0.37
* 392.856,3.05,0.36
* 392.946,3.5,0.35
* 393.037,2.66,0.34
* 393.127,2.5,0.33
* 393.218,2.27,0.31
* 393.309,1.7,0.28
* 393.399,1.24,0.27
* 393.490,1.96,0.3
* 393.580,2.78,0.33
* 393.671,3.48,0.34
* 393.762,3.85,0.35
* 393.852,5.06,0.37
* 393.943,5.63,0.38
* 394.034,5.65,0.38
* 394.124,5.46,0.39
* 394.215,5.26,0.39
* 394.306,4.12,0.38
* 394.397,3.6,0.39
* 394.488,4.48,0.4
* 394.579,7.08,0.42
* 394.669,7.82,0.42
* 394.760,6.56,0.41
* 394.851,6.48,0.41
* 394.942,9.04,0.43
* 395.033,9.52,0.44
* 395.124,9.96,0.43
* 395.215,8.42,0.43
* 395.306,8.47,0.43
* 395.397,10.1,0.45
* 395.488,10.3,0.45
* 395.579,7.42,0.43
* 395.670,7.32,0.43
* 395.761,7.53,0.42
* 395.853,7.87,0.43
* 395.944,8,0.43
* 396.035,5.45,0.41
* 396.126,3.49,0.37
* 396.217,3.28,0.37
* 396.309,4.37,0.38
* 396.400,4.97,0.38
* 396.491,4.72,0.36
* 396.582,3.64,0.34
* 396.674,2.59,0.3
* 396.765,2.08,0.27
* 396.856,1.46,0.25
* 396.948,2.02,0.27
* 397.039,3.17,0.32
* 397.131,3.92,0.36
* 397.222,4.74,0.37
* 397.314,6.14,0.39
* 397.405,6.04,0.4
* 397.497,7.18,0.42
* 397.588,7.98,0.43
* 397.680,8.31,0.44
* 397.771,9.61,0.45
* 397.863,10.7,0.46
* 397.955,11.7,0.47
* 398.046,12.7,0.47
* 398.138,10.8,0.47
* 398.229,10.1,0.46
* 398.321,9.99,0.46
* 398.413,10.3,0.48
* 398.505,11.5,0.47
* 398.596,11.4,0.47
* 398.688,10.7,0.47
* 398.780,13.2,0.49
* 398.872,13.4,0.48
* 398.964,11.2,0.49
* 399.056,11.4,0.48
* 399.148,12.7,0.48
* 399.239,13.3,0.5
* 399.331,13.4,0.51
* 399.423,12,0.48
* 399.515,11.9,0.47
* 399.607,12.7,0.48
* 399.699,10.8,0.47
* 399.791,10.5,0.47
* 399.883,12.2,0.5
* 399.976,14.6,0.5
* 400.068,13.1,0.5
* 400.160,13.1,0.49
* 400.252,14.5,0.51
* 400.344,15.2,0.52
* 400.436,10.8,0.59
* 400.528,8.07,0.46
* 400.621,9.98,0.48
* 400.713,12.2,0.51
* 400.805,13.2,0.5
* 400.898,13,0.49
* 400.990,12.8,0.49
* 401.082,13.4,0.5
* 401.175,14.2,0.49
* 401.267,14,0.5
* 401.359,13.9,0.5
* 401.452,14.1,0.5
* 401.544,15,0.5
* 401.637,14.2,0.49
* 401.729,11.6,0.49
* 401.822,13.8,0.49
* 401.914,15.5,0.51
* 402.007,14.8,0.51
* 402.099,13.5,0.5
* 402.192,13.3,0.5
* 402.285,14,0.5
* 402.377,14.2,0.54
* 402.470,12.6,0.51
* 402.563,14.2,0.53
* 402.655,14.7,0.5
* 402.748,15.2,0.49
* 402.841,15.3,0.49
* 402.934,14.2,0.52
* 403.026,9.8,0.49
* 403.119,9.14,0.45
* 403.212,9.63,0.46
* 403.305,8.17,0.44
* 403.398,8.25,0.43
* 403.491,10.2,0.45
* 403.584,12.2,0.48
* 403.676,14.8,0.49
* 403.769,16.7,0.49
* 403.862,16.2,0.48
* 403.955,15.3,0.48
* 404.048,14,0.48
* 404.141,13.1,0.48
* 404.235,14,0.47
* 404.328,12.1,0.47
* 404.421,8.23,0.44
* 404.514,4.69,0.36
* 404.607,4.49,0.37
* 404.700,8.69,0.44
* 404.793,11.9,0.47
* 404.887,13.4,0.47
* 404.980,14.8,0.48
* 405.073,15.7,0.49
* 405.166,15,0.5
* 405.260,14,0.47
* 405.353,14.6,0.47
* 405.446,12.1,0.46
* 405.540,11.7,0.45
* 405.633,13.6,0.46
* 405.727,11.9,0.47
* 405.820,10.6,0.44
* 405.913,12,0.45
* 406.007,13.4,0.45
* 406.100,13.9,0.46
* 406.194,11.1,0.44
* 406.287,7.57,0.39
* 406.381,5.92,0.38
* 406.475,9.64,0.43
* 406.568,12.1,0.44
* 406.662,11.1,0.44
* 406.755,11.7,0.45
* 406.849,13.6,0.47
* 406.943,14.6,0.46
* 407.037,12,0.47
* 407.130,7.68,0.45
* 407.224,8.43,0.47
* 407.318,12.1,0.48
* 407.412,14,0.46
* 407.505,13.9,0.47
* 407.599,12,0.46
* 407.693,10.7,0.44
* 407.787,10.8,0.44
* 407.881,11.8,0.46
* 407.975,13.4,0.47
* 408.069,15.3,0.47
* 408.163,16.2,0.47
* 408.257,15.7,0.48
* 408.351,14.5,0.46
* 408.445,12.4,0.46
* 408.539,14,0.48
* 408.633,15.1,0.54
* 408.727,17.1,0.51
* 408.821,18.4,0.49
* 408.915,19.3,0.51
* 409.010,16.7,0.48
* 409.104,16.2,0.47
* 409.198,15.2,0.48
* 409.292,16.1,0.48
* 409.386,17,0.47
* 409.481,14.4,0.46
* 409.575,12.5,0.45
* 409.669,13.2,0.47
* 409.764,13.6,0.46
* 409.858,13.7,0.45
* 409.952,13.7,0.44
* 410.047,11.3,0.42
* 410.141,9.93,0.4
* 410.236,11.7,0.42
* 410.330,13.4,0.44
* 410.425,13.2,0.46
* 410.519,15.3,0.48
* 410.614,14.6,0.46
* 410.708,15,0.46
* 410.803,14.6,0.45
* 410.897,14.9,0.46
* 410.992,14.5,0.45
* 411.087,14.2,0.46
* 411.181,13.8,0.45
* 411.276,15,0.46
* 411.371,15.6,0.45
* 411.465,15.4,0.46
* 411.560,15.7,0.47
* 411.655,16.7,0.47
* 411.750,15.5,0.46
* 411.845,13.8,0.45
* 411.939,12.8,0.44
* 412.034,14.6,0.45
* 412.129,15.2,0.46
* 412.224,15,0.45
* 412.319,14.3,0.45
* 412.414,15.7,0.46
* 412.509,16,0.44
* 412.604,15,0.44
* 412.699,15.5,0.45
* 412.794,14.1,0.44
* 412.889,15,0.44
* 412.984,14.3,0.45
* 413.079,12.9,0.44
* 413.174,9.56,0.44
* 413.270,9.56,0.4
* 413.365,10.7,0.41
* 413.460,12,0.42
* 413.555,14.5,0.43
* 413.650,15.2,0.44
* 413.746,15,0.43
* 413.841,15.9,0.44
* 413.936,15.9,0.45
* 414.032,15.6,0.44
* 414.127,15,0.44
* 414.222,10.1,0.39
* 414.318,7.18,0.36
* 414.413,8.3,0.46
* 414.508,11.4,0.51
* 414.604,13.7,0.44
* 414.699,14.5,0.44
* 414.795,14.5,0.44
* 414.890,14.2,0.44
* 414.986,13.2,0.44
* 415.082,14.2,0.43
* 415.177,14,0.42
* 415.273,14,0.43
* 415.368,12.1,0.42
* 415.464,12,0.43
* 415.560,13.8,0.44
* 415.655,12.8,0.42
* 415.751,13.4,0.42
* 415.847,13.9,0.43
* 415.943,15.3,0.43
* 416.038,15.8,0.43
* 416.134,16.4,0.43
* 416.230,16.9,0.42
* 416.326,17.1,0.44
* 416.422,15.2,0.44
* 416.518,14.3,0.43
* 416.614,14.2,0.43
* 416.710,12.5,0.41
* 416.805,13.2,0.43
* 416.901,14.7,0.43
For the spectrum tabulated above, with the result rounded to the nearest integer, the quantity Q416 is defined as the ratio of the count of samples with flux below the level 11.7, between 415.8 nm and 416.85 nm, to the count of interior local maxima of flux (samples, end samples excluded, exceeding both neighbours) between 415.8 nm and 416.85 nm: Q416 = 0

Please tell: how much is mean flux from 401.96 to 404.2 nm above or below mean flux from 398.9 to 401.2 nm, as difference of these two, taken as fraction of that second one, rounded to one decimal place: 0.1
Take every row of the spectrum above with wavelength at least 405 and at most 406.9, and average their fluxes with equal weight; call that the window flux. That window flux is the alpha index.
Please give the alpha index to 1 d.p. 12.1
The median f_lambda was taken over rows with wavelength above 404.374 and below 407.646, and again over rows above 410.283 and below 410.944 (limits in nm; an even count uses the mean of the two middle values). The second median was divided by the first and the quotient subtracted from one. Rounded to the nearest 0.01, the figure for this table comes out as -0.22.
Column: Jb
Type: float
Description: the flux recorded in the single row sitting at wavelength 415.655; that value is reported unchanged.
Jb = 12.8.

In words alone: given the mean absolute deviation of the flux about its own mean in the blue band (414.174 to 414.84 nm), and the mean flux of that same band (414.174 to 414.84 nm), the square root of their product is 5.3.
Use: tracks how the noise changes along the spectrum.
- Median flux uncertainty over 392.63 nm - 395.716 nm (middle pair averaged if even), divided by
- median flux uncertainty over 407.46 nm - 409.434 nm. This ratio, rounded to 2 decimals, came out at 0.83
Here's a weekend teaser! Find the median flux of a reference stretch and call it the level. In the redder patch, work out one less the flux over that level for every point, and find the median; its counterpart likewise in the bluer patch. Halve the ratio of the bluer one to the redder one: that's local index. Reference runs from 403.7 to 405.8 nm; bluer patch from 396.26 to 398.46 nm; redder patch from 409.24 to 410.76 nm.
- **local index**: -25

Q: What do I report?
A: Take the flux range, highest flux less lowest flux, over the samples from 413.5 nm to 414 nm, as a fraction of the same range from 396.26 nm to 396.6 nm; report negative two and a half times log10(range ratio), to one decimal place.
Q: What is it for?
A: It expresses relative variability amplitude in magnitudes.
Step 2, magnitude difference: -0.1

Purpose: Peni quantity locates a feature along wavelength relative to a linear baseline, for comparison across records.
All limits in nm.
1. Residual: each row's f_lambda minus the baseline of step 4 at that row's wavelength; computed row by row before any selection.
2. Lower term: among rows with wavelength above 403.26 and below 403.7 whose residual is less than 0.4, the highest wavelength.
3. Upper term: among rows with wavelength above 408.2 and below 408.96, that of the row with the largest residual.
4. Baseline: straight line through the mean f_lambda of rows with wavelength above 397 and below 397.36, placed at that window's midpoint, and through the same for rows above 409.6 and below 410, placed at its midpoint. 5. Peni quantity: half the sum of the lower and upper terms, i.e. 406.16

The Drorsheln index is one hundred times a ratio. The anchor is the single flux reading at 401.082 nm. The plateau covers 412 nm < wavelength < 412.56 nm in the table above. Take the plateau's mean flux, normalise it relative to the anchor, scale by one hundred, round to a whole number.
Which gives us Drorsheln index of 113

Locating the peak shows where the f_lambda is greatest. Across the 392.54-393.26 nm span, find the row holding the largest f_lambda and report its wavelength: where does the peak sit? 392.585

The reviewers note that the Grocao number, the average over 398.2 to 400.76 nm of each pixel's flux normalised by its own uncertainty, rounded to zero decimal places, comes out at 24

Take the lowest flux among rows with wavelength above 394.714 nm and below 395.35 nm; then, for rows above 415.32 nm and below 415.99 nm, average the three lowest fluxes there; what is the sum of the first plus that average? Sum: 18.8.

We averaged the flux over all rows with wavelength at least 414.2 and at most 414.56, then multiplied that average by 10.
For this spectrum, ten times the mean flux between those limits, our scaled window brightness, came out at 92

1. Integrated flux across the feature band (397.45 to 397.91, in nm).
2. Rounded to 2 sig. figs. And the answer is 4.0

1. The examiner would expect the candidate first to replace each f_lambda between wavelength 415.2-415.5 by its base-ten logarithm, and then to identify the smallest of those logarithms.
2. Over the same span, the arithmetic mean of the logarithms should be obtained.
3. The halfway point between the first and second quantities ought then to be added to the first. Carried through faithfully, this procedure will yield 2.17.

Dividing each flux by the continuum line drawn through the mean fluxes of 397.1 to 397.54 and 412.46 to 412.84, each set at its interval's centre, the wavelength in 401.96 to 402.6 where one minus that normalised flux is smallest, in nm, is 402.007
